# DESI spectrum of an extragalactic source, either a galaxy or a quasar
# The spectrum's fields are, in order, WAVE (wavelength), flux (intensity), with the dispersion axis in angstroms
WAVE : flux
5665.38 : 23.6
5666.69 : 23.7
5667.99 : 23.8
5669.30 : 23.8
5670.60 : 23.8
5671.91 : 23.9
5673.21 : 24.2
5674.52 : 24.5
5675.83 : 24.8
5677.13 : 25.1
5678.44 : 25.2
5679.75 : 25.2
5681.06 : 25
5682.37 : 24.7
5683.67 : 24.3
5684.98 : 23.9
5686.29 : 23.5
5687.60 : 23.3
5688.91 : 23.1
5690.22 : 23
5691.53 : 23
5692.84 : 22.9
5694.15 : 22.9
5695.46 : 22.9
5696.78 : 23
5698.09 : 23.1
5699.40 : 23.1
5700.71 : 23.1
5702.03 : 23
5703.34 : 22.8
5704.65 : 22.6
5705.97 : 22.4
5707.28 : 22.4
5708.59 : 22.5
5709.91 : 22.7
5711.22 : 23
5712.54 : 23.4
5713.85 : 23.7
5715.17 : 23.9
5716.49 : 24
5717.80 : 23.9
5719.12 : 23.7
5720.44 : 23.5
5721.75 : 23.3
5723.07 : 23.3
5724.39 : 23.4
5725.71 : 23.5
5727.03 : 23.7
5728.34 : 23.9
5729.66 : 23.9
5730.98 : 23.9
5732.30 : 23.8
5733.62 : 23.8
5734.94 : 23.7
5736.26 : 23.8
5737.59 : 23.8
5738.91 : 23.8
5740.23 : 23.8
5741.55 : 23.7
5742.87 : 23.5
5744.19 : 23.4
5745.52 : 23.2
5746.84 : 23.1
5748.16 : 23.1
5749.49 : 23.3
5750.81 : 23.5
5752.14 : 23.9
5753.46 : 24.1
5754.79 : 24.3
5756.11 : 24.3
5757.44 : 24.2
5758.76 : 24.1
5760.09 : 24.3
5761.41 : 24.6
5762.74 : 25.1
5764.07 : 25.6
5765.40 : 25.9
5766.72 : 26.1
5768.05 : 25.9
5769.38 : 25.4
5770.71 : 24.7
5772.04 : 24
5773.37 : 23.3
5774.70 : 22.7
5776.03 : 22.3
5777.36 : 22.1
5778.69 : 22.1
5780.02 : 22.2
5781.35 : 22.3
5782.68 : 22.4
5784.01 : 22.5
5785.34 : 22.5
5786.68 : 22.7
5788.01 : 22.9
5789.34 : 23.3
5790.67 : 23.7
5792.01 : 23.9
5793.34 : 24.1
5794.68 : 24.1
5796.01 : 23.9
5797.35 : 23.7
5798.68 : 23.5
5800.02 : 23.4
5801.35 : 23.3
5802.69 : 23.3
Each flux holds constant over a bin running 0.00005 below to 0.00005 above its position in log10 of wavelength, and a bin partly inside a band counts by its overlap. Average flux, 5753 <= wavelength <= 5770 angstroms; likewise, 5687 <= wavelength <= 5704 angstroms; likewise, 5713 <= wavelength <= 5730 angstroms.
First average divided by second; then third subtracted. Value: -22.59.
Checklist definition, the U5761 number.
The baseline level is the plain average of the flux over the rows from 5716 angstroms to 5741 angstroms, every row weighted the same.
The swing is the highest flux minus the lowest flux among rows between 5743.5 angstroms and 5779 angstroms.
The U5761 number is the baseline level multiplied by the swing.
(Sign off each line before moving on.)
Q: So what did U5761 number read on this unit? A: 95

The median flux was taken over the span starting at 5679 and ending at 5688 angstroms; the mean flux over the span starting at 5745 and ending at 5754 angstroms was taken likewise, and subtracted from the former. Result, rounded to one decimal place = 0.8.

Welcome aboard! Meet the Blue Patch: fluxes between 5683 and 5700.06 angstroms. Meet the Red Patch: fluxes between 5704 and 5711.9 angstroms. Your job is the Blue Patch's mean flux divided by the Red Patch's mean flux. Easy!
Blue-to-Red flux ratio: 1.03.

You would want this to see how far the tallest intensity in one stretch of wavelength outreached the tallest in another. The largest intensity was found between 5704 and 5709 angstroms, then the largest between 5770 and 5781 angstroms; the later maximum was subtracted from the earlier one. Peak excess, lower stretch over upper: -2.1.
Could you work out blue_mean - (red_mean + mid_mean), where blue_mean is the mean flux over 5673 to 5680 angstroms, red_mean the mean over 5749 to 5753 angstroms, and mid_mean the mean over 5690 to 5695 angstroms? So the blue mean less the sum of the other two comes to -21.7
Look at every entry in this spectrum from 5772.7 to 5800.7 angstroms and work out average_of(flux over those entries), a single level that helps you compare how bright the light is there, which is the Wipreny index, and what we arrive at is 23.0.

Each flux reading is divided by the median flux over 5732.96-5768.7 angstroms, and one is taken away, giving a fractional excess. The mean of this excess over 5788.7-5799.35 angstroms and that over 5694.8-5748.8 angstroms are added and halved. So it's -0.010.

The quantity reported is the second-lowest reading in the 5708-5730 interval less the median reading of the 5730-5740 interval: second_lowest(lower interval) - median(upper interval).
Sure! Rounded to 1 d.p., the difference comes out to -1.1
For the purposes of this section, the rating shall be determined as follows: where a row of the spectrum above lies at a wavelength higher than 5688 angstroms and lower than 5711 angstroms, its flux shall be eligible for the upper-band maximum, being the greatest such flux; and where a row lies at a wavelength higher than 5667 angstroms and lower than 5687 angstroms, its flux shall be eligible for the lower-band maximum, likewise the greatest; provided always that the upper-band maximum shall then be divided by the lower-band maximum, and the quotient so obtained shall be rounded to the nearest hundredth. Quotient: 0.92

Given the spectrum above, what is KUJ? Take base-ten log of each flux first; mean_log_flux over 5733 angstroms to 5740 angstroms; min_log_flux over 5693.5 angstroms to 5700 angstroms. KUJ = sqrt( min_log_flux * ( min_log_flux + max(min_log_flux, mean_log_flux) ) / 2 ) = 1.36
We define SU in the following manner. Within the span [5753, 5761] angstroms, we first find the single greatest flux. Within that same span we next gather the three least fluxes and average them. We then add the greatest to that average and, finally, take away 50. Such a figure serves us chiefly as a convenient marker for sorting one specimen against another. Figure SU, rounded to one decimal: -1.6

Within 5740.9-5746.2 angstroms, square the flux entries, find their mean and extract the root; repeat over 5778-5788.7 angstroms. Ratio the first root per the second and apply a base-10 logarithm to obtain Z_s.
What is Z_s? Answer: 0.0189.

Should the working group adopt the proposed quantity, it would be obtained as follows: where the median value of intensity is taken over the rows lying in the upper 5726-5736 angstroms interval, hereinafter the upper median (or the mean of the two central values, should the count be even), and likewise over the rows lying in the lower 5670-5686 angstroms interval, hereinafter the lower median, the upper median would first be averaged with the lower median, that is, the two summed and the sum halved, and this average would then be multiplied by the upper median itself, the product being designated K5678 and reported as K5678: 576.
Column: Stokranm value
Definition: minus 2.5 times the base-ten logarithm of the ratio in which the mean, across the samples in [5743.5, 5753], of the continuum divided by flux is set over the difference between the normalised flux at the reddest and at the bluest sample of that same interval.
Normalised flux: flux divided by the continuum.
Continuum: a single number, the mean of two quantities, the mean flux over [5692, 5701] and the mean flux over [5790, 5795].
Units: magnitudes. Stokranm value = -4.18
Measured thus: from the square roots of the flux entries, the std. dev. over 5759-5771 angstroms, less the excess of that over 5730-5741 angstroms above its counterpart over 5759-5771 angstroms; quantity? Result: 0.12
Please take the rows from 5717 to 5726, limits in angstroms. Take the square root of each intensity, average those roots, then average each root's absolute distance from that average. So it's 0.017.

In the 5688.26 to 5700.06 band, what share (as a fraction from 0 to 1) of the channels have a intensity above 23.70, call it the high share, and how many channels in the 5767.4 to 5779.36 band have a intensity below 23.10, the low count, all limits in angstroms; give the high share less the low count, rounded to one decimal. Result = -4.0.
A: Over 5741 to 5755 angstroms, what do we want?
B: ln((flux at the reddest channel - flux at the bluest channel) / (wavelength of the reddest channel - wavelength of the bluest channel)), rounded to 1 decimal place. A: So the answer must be -3.1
